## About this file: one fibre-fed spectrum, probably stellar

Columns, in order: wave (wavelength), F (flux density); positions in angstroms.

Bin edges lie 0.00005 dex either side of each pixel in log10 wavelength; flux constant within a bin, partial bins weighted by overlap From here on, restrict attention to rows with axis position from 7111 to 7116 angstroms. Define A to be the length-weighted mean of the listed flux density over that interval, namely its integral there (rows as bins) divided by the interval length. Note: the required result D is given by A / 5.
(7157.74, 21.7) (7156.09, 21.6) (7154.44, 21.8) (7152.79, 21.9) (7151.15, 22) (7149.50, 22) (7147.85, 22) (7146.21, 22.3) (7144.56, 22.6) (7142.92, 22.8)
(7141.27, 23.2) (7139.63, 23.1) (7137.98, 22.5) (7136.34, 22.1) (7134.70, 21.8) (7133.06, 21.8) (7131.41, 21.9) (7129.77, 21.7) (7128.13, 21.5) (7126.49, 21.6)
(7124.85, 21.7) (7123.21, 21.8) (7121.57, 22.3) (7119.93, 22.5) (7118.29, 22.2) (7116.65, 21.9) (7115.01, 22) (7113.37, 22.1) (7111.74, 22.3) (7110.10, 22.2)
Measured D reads 4.43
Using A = 22.1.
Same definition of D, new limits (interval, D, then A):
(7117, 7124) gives 4.43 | 22.2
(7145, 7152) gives 4.42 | 22.1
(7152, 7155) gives 4.37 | 21.8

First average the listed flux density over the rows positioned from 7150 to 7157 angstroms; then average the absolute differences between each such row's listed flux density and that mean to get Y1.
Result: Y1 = 0.125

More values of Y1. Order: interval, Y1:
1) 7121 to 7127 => 0.225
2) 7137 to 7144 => 0.250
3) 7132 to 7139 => 0.250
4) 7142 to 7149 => 0.275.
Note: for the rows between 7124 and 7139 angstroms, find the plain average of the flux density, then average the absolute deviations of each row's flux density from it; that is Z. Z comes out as 0.21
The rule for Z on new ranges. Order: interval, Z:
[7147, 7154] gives 0.04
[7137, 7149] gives 0.33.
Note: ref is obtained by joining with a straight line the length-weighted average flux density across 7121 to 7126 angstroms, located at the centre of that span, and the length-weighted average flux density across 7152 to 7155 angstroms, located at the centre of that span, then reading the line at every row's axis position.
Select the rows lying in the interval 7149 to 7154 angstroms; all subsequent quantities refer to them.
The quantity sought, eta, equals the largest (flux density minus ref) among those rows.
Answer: 0.2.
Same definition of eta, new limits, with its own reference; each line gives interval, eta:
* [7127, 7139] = 0.6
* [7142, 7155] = 0.9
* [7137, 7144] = 1.3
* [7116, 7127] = 0.6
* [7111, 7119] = 0.4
